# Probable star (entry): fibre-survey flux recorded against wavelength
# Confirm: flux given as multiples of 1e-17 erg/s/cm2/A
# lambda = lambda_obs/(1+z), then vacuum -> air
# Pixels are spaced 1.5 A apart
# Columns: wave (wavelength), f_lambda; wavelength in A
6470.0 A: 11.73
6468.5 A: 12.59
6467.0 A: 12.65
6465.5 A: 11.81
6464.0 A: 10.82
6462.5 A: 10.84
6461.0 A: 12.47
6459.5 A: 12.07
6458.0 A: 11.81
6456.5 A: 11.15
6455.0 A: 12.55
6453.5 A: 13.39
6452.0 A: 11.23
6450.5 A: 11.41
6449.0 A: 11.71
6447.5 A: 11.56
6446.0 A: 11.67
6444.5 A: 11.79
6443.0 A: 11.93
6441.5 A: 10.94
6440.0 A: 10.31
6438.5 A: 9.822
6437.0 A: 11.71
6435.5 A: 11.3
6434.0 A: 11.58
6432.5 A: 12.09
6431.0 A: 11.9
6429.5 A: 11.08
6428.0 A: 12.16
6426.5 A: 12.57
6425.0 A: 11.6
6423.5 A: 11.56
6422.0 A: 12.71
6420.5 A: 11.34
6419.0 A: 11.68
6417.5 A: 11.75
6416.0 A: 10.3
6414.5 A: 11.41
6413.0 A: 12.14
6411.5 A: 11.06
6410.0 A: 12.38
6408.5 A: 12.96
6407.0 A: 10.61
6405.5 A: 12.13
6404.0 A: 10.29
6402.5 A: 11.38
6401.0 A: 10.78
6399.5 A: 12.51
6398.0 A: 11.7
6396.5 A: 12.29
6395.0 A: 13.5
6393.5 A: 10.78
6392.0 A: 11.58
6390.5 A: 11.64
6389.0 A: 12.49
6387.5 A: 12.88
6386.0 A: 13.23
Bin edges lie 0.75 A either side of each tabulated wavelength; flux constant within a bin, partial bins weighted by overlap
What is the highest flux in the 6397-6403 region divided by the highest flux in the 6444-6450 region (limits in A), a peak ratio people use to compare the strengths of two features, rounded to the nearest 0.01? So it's 1.06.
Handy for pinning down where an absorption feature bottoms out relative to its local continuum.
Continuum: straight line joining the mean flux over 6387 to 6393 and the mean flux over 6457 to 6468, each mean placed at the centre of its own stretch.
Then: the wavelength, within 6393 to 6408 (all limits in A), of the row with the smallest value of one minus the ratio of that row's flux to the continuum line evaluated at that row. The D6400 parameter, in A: 6395.0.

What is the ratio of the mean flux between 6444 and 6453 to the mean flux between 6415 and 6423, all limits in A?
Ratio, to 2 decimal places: 1.00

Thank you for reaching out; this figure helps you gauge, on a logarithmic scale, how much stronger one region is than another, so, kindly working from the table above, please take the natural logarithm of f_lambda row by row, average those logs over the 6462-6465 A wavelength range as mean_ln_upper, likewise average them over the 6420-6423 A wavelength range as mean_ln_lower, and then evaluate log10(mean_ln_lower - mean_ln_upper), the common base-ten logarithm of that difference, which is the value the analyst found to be -1.0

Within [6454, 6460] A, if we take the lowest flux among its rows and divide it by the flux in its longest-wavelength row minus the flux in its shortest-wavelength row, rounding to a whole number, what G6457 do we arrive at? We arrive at -23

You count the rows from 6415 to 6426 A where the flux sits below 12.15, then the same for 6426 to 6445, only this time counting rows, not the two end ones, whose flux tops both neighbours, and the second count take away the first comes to -3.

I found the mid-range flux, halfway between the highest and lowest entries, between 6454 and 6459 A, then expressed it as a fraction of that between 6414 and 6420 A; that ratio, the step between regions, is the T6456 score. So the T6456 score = 1.07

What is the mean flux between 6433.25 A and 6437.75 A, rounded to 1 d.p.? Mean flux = 11.5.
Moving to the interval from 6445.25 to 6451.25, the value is 11.6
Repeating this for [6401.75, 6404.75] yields 10.8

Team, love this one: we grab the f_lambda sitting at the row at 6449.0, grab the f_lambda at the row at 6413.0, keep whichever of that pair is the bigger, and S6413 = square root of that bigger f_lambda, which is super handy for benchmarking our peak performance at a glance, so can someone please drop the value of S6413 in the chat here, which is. 3.48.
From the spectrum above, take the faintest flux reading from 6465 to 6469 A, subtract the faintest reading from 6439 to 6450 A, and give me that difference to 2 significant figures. 1.5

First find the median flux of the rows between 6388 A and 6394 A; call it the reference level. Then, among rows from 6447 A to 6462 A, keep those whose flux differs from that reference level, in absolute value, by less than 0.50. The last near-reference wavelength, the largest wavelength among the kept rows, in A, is 6459.5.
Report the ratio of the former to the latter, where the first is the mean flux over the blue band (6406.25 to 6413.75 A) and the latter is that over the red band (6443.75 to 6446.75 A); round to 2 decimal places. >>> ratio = 1.01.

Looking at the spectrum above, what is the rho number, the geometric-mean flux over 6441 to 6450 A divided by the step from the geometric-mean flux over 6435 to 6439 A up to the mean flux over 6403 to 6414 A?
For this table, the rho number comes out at 16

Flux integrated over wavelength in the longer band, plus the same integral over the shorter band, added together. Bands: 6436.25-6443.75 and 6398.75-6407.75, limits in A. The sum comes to 184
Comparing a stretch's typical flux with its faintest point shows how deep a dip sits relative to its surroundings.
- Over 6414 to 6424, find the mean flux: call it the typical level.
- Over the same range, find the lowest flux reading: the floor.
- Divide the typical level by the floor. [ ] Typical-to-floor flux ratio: 1.12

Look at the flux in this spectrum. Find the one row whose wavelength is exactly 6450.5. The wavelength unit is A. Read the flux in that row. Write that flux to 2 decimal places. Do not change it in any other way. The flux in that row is 11.41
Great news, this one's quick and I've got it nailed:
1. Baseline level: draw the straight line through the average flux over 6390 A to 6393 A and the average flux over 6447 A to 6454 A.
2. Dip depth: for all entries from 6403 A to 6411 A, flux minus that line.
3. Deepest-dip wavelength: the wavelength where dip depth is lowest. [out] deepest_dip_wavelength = 6404.0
